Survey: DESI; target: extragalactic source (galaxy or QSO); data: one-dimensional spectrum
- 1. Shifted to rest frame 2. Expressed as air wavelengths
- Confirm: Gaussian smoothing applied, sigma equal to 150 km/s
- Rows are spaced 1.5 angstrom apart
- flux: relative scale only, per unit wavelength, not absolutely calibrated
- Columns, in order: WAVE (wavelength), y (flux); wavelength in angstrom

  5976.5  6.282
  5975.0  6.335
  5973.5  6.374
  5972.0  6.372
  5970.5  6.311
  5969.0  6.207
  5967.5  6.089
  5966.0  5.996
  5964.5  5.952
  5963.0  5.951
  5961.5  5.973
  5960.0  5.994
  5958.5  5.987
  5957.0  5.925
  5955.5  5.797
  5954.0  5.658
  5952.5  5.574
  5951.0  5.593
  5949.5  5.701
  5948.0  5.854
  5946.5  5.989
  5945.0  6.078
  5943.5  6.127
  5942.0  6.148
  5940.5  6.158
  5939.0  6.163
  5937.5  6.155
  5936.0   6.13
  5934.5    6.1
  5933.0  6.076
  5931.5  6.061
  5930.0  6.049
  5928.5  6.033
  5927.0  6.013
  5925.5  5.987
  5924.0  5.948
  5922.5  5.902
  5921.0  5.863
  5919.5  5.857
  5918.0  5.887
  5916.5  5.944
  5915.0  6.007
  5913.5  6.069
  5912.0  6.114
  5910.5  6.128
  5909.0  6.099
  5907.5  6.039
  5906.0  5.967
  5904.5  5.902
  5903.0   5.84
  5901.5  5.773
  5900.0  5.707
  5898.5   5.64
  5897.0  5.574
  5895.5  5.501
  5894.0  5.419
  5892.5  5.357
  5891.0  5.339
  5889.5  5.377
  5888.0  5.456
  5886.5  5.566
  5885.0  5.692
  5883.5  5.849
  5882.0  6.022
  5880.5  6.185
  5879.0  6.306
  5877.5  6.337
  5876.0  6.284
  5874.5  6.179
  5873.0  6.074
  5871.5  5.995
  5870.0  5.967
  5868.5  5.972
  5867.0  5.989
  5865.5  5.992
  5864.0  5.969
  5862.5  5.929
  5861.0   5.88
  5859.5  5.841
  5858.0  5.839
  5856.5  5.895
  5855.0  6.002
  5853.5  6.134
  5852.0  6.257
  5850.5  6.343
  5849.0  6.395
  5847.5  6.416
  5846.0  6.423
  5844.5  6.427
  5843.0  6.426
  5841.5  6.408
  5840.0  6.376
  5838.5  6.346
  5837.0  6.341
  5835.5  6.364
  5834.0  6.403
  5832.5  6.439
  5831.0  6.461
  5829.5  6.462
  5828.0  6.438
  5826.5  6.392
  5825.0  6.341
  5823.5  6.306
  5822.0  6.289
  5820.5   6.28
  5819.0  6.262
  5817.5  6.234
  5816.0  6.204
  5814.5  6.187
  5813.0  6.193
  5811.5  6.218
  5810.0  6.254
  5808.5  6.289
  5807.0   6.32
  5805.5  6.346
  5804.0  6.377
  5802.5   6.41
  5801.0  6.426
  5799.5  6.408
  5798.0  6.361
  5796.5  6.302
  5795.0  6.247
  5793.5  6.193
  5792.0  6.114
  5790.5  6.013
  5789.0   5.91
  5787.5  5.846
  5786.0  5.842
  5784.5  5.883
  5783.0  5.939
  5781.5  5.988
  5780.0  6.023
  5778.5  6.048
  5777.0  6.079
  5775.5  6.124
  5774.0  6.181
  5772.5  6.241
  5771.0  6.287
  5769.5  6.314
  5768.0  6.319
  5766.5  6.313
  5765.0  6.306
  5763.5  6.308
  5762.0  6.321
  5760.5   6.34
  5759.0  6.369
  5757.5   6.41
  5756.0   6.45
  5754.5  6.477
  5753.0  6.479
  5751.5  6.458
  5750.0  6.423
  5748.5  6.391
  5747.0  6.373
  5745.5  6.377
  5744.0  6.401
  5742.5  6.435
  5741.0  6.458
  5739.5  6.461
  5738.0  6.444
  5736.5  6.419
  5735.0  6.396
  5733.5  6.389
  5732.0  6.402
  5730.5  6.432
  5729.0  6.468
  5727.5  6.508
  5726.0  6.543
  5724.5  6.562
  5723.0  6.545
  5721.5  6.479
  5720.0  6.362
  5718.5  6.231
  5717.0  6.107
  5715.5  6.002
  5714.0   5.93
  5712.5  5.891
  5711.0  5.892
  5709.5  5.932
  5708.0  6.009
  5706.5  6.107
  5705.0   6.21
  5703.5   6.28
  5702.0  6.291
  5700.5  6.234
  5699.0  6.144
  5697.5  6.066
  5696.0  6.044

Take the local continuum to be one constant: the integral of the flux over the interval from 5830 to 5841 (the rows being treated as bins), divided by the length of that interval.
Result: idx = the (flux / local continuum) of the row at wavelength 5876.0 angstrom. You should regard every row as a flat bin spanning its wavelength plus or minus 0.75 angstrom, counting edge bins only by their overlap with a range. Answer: 0.98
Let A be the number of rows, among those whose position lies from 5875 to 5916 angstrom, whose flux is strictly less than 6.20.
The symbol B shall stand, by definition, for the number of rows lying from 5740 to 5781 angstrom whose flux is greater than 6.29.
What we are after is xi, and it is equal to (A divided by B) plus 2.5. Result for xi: 3.70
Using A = 24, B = 20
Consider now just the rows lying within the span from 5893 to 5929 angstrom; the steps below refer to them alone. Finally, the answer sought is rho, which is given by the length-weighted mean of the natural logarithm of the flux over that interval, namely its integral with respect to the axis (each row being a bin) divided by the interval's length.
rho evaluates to 1.77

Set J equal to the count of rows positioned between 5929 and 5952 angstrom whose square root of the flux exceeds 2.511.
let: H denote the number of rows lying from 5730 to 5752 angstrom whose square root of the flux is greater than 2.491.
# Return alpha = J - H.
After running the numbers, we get -15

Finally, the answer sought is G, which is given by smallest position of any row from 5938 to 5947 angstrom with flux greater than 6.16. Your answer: 5939.0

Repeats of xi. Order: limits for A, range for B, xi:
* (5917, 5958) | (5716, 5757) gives 3.58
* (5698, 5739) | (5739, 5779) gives 2.93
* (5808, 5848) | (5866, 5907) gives 3.50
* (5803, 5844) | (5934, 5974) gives 3.17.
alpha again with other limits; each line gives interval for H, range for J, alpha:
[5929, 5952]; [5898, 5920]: 0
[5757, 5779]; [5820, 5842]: 2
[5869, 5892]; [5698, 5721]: -2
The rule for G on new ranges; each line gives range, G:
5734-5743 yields 5735.0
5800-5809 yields 5801.0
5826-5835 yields 5826.5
